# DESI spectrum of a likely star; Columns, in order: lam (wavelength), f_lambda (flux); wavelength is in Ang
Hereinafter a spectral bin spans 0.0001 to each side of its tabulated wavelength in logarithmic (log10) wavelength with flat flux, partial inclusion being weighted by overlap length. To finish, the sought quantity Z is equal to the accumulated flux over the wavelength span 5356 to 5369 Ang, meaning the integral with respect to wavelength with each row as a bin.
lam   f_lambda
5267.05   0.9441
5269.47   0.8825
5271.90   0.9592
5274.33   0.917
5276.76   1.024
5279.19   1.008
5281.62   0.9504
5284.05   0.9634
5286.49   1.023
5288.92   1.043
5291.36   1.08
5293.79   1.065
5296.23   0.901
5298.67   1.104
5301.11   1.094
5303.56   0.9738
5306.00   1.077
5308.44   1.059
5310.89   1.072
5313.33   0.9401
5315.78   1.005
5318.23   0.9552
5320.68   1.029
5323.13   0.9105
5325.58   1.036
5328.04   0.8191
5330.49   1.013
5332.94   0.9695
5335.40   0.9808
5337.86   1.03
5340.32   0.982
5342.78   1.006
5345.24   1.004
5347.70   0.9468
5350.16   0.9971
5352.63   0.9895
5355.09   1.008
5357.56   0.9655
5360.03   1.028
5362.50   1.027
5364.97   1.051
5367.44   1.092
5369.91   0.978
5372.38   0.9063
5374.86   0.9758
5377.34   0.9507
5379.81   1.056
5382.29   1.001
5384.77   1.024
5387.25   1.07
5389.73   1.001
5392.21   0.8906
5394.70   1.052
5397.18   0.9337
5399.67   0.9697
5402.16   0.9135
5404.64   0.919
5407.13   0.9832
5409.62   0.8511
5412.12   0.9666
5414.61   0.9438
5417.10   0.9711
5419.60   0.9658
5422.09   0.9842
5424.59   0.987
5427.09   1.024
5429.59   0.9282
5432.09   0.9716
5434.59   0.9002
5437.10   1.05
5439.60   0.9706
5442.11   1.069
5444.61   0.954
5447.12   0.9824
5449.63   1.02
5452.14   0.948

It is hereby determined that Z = 13.4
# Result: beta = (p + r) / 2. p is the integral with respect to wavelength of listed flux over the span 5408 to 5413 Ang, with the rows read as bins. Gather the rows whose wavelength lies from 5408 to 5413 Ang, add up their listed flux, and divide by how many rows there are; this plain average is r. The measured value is 3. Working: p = 5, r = 0.91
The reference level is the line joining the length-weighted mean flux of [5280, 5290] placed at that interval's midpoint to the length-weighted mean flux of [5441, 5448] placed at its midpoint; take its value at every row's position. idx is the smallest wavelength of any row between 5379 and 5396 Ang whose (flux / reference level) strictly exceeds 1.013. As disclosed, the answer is 5379.81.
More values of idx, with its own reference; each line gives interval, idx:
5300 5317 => 5301.11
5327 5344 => 5330.49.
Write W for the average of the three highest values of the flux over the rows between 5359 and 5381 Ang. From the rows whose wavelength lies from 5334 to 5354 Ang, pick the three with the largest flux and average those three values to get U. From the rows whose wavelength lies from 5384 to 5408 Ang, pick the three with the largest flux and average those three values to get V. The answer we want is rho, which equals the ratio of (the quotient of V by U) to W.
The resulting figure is 0.97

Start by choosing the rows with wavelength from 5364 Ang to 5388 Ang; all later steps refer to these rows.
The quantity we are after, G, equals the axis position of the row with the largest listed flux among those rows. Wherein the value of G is 5367.44 Ang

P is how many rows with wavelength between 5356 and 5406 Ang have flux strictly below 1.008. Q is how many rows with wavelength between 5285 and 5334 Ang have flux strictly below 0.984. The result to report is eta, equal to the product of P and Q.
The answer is 84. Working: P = 12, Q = 7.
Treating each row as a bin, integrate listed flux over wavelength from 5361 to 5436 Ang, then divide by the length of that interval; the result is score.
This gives 0.976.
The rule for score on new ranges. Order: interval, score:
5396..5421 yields 0.942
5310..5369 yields 0.994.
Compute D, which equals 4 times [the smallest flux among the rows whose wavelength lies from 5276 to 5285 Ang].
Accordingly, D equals 3.80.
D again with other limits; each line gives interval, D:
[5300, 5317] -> 3.76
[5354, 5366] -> 3.86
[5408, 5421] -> 3.40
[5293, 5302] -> 3.60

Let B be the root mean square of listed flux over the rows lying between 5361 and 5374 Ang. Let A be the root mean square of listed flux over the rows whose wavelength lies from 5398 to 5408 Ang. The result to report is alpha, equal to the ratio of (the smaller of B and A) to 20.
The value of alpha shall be 0.0473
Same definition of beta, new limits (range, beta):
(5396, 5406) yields 5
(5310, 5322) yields 6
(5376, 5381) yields 3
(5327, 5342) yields 8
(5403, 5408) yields 3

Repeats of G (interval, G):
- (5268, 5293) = 5291.36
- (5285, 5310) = 5298.67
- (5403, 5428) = 5427.09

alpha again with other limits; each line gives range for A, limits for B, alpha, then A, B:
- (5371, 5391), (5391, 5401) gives 0.0482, 0.999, 0.96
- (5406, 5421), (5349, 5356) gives 0.0474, 0.948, 1.00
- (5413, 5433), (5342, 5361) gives 0.0486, 0.972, 0.99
